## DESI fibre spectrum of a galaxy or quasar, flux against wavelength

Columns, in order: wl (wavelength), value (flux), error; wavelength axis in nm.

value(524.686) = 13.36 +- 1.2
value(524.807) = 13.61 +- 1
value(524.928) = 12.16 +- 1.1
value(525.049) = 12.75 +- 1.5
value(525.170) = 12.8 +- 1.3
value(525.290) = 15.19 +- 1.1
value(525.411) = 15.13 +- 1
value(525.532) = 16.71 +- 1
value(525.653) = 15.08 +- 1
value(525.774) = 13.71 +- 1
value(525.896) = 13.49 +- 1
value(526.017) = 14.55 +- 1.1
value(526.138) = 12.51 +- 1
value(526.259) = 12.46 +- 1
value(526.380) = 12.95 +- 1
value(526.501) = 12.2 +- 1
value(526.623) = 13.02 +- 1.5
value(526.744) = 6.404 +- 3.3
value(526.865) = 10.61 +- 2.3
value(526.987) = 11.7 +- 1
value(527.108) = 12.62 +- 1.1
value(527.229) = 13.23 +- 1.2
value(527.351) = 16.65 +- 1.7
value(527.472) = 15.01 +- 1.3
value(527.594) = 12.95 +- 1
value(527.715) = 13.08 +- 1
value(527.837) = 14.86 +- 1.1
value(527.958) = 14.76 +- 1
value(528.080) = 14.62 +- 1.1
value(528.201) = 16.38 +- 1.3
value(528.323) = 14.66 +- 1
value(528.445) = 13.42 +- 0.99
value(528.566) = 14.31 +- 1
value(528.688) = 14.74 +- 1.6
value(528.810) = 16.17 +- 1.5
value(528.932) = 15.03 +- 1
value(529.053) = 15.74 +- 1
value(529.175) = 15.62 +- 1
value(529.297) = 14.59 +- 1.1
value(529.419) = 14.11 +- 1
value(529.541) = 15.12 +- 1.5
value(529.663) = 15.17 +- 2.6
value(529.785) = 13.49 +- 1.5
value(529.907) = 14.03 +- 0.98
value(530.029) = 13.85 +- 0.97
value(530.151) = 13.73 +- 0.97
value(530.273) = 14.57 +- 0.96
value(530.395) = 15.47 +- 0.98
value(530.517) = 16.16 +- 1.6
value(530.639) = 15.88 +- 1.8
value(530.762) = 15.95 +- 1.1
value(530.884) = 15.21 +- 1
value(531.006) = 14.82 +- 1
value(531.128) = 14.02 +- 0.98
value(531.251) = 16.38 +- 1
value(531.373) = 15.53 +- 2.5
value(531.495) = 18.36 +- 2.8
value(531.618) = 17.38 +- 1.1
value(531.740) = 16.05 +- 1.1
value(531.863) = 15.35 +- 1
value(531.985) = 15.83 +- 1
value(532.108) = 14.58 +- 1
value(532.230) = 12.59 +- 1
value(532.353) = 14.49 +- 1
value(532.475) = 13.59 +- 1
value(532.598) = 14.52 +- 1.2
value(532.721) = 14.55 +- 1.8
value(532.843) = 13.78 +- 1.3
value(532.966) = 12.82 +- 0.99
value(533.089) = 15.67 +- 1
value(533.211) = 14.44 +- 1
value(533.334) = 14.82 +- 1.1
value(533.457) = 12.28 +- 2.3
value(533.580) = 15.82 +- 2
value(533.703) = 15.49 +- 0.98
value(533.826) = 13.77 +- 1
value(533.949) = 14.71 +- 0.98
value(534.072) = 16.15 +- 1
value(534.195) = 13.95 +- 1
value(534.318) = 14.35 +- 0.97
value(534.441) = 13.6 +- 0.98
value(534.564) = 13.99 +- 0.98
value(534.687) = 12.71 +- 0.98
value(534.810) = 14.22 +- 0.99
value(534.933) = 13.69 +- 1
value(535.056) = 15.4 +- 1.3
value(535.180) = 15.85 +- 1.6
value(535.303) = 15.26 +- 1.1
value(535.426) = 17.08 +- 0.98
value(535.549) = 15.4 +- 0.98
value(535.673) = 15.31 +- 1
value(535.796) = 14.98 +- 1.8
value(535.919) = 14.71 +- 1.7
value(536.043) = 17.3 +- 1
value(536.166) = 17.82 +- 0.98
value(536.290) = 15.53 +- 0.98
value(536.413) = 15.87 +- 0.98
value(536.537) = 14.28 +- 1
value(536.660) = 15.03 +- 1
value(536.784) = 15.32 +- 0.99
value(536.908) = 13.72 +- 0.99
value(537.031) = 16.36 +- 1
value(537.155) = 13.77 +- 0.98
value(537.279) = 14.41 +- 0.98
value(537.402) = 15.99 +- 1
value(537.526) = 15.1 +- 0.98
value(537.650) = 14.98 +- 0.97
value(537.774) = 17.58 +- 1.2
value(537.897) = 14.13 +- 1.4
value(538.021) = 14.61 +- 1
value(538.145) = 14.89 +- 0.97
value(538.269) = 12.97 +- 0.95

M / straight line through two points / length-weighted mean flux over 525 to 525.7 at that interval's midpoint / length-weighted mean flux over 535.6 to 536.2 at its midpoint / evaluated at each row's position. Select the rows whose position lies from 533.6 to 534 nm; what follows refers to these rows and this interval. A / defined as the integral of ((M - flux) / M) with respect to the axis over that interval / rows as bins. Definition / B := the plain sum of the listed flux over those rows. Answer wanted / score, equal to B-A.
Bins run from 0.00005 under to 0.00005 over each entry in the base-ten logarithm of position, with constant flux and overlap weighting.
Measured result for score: 43.9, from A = 0.0229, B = 44.0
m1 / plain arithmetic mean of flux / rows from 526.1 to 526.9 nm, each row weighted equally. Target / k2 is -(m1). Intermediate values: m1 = 11.5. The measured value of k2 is -11.5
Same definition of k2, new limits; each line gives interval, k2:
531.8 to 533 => -14.2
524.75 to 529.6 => -13.9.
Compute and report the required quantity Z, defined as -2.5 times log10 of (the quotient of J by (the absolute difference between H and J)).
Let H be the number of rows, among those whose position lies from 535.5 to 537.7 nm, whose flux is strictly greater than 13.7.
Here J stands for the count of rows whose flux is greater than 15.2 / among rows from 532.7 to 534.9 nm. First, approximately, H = 18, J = 4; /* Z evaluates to 1.36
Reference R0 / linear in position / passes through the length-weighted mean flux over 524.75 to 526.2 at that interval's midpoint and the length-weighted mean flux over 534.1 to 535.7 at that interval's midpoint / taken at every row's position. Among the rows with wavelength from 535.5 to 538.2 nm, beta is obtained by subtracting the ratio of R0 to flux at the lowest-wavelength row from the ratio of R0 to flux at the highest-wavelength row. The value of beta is 0.05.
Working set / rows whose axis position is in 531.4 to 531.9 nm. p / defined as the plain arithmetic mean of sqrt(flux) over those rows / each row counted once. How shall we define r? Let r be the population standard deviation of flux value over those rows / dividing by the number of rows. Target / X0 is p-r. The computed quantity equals 2.93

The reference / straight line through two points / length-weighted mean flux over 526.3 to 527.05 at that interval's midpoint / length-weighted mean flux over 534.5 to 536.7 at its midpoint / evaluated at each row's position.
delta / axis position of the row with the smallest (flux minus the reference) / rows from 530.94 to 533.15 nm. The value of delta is 532.966 nm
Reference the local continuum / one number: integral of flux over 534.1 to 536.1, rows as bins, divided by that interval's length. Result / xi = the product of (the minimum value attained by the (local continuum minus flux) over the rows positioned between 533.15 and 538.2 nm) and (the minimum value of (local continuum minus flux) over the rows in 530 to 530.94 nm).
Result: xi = 3.8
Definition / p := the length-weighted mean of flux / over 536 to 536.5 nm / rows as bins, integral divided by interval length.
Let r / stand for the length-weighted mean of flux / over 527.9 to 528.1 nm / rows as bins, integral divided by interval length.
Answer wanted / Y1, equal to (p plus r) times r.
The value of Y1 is 457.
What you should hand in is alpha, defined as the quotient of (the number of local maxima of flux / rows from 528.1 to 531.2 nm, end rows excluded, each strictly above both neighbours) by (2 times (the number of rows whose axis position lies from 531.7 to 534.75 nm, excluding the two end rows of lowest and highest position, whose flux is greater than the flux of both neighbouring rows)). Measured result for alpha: 0.33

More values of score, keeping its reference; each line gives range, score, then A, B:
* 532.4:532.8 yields 42.6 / 0.0340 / 42.7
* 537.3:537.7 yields 46.0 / 0.0211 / 46.1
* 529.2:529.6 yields 43.8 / 0.0117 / 43.8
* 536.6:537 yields 44.0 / 0.0304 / 44.1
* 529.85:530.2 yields 41.6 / 0.0309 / 41.6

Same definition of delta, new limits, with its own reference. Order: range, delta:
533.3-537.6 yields 537.155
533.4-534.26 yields 533.457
